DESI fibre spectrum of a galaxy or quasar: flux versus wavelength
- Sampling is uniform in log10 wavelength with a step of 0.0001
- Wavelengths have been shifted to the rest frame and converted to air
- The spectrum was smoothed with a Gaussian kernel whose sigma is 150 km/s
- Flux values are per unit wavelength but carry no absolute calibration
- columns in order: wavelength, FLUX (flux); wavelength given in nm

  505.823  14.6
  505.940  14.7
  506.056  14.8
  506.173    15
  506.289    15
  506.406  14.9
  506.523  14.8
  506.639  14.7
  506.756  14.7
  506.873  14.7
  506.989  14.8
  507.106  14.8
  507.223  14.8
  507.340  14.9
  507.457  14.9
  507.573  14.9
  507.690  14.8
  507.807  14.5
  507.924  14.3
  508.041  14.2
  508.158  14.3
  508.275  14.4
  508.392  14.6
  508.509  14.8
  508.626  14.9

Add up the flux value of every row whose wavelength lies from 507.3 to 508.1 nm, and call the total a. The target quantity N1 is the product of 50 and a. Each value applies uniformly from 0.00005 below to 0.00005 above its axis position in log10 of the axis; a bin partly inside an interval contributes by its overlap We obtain 5125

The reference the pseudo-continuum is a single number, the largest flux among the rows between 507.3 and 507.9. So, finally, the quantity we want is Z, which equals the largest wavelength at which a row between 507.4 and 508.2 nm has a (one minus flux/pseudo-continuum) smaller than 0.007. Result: 507.690 nm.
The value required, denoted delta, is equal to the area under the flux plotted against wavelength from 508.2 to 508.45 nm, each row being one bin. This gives 4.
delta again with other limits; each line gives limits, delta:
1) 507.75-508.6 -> 12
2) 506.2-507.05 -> 13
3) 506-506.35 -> 5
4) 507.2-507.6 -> 6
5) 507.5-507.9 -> 6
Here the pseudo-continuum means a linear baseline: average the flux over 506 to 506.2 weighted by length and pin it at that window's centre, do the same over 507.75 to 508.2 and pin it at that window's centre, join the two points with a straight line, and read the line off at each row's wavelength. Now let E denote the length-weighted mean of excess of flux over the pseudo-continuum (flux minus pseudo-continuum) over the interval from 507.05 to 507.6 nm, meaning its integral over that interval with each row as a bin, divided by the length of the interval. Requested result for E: 0.4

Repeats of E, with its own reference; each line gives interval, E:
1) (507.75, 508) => 0.0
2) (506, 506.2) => 0.0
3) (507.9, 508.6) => 0.2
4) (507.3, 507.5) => 0.4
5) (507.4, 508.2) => 0.2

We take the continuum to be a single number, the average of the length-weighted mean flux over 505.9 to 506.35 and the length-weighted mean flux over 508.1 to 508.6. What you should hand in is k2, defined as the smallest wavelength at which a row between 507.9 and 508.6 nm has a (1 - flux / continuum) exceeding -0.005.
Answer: 507.924 nm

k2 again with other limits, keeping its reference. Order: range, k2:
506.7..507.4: 506.756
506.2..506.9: 506.639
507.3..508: 507.807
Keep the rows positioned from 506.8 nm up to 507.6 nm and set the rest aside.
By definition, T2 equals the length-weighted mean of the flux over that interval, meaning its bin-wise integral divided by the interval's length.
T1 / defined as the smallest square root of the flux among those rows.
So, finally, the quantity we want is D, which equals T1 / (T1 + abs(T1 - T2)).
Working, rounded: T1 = 3.834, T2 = 14.8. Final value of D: 0.259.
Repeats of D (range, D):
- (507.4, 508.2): 0.259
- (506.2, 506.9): 0.259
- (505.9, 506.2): 0.259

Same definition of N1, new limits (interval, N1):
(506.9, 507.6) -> 4455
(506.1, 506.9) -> 5190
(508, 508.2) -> 1425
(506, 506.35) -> 2240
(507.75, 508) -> 1440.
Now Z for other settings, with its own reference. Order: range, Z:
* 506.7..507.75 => 507.690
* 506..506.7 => 506.523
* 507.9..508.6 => 508.509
